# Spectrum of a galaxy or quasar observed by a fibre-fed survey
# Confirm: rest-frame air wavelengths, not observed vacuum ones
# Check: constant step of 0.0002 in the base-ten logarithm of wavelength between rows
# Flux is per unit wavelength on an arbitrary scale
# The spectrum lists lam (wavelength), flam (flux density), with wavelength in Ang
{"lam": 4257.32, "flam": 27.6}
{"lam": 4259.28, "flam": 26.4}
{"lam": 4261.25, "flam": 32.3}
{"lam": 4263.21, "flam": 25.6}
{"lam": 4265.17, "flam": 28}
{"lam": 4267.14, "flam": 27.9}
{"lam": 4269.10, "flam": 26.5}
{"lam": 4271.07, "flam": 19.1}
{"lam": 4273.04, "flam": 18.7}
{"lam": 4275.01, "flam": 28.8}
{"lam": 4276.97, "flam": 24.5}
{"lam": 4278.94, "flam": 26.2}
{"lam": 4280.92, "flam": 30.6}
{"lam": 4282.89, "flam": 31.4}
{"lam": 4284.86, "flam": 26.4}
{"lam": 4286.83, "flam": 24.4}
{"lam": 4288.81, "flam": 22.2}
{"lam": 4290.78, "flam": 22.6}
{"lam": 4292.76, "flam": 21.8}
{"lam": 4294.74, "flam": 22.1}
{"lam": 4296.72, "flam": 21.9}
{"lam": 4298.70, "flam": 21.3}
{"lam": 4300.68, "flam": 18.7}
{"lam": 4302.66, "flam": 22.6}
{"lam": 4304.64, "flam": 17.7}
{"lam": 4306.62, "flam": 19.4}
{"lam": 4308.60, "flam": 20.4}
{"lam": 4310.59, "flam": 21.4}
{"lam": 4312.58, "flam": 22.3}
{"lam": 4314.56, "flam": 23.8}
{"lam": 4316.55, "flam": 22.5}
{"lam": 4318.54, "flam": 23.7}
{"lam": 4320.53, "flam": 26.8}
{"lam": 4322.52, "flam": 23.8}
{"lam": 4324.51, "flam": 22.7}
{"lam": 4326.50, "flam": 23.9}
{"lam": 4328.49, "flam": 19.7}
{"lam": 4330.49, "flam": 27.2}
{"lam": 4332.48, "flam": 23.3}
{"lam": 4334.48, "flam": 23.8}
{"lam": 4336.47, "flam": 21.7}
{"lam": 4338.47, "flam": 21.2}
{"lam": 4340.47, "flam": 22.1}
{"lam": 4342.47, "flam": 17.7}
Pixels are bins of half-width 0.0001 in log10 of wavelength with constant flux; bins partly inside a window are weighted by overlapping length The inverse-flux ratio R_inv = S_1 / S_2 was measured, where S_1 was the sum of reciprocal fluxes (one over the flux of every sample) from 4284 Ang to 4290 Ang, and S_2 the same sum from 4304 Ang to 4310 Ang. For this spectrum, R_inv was 0.79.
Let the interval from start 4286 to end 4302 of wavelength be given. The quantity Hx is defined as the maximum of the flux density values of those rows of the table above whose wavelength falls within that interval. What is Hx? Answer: 24.4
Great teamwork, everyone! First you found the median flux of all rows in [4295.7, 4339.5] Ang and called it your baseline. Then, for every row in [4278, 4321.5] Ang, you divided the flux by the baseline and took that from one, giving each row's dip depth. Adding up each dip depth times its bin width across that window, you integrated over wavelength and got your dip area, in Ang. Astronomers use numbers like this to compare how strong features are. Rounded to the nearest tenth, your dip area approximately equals -1.5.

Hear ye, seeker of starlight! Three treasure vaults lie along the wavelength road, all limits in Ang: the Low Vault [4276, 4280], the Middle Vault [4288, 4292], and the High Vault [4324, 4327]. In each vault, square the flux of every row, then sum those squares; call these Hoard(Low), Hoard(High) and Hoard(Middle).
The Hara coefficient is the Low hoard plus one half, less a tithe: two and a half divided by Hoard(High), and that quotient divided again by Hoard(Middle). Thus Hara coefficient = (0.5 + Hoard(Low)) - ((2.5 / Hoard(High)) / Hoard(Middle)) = 1287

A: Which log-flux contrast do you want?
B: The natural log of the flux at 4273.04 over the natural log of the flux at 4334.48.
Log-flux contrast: 0.924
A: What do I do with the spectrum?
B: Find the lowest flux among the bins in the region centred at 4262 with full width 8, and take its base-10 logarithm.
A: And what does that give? 1.41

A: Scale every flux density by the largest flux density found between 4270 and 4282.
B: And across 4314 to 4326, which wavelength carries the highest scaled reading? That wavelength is 4320.53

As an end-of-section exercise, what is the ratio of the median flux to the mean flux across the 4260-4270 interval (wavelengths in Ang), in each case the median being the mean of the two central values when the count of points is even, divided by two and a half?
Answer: 0.398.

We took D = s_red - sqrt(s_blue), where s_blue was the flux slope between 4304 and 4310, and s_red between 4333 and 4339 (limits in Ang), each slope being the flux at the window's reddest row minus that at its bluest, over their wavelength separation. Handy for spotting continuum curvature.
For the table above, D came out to -1.5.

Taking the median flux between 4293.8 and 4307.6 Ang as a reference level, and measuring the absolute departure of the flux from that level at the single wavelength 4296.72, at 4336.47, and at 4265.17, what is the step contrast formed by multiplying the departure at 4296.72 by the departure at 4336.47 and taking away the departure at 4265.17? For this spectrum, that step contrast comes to -6.5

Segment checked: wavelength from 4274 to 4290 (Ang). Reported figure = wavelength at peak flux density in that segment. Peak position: 4282.89 Ang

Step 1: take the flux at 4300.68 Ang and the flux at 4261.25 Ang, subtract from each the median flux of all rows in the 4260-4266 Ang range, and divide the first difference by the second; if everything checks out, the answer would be -2.2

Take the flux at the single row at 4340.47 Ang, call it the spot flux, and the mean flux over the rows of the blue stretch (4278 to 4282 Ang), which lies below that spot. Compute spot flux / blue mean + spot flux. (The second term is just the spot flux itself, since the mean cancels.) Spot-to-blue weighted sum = 23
